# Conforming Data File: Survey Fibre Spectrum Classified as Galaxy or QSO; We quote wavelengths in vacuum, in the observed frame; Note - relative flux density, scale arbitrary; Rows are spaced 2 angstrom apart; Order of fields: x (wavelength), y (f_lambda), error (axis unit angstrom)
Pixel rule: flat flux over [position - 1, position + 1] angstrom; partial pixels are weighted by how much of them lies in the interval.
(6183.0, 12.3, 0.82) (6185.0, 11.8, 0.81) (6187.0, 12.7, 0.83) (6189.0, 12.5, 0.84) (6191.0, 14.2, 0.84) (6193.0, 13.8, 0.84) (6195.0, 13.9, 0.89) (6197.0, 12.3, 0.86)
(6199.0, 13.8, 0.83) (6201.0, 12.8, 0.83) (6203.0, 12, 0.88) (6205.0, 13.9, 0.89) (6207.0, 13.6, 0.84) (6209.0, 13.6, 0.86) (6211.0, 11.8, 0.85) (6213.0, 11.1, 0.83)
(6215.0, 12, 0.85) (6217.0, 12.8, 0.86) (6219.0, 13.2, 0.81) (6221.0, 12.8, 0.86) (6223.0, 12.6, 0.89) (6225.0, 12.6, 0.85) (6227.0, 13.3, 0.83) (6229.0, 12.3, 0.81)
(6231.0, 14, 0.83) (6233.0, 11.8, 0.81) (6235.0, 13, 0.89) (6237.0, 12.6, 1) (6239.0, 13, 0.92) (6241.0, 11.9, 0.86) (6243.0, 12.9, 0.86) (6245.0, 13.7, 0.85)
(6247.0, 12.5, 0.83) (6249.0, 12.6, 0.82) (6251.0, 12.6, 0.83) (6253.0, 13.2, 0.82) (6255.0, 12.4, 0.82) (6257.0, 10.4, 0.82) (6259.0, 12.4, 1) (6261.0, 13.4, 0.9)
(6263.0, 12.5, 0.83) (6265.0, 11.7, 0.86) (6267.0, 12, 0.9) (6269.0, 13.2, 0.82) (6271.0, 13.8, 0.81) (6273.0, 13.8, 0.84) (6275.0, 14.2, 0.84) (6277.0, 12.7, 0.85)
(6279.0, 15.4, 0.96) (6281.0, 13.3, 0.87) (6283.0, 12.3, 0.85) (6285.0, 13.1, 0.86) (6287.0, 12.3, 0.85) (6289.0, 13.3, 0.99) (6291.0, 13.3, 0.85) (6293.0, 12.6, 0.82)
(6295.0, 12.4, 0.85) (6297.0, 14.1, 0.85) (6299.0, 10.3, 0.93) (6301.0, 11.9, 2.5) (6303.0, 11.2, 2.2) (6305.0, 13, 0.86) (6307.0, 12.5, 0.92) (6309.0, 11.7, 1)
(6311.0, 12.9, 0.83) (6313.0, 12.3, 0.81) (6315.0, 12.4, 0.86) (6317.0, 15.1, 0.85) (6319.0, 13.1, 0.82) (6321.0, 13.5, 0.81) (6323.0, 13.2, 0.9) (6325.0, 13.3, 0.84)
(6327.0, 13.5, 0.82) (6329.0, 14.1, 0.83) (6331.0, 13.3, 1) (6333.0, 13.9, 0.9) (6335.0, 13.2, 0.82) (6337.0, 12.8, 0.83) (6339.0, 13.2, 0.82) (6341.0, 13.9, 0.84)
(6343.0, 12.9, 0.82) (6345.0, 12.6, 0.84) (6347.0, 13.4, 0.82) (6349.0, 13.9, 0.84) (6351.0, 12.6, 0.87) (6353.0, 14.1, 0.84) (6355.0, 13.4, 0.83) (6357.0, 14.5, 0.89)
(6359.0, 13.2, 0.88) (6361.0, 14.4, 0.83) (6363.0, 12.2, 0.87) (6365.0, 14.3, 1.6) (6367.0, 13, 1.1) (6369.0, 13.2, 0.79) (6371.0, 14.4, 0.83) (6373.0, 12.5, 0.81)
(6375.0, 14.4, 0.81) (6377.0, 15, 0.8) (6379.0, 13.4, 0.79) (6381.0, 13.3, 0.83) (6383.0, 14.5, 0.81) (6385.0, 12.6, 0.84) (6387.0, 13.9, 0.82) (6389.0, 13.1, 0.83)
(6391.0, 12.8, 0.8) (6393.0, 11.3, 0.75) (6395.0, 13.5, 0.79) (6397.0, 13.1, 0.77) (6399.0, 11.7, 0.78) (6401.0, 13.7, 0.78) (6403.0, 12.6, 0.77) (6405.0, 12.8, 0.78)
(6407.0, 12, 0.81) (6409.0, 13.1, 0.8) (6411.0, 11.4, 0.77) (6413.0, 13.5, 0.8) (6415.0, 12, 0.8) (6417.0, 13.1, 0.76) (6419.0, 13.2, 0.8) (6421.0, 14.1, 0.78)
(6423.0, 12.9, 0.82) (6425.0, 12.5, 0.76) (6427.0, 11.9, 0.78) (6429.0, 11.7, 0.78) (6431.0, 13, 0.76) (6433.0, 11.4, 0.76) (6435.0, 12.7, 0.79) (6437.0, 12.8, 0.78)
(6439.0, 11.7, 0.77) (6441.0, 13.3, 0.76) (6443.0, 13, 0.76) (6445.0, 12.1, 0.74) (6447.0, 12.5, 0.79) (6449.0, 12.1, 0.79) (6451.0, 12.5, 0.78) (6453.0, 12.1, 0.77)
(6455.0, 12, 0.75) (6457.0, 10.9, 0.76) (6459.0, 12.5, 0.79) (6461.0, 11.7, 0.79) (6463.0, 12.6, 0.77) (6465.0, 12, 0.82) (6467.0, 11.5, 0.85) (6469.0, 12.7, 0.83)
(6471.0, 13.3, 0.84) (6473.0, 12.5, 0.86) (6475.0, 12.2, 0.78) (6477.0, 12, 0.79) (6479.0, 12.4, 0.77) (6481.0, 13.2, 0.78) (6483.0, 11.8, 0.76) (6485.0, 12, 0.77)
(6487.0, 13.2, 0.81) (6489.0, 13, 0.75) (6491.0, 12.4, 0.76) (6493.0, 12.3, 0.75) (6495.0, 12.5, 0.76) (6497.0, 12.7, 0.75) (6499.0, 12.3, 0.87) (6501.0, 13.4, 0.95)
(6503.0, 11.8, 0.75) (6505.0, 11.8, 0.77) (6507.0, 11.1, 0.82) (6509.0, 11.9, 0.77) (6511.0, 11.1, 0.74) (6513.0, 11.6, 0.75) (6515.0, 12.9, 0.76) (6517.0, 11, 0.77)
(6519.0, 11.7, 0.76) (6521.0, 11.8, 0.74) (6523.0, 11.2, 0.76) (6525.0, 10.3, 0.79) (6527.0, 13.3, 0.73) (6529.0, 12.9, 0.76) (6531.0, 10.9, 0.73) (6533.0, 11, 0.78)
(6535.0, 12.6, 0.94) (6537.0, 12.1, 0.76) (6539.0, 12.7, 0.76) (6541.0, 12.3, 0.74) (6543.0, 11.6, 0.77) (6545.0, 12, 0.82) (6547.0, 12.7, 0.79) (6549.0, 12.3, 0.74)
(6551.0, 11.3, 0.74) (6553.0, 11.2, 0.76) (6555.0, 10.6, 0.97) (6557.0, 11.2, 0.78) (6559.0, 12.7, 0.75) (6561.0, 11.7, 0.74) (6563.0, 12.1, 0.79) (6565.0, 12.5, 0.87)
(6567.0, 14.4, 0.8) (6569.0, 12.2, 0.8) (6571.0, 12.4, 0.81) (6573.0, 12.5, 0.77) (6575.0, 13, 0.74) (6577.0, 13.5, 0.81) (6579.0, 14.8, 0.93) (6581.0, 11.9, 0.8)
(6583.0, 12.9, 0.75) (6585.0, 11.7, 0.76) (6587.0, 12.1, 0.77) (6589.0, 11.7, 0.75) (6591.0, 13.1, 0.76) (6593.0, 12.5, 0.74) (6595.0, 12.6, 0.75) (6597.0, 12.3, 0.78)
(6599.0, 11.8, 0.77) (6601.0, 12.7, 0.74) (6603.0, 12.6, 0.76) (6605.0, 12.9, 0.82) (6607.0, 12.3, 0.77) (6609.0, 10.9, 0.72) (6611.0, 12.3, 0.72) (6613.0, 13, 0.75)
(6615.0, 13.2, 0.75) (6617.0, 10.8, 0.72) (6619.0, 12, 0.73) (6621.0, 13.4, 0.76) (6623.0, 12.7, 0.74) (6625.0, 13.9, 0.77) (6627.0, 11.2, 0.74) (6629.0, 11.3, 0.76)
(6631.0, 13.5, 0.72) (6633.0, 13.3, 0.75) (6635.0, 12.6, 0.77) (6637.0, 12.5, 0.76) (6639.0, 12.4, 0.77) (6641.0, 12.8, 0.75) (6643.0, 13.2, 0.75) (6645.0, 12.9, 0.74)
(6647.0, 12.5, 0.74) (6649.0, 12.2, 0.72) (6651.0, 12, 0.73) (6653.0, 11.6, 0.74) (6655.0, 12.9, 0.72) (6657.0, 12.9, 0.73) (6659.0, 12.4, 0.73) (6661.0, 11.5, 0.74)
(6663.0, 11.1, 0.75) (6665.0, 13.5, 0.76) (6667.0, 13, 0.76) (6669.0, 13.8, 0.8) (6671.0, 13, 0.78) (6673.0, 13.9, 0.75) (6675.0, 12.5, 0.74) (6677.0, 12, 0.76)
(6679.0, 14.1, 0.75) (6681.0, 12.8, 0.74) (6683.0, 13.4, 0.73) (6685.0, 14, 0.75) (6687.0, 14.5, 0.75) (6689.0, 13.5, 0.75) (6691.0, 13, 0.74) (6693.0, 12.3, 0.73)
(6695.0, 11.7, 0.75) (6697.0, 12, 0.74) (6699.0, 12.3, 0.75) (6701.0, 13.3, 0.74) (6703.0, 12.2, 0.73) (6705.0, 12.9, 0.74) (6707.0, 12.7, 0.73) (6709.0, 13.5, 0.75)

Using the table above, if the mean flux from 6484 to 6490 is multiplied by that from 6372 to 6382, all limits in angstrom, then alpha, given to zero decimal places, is 175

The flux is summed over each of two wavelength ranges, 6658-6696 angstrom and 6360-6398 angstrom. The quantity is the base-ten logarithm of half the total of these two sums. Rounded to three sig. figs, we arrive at 2.40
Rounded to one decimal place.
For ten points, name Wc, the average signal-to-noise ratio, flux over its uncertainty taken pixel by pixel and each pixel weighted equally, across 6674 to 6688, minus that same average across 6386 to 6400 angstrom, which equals 1.7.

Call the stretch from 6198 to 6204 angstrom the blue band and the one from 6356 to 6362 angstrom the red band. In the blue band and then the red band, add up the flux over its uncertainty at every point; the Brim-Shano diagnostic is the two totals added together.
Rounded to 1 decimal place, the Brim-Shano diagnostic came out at 94.3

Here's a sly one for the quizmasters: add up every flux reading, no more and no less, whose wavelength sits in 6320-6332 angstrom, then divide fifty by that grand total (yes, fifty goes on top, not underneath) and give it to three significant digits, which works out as 0.618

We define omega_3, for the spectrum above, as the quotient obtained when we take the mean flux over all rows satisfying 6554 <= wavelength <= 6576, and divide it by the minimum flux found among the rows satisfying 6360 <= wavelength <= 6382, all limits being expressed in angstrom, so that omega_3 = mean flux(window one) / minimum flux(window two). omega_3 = 1.01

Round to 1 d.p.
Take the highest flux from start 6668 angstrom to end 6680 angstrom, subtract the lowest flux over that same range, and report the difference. 2.1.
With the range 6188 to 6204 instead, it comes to 2.2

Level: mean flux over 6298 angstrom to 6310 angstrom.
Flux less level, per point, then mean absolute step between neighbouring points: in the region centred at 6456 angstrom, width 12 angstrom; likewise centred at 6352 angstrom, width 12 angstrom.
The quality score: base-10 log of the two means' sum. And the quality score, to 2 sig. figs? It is 0.26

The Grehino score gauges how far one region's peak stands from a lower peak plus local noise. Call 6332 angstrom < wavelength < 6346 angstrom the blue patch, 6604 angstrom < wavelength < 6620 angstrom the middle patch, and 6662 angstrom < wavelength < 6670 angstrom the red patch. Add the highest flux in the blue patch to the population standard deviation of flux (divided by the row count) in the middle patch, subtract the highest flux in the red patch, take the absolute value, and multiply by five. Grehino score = 4.8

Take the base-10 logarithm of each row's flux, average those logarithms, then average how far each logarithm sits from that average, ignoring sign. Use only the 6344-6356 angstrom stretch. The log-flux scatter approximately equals 0.016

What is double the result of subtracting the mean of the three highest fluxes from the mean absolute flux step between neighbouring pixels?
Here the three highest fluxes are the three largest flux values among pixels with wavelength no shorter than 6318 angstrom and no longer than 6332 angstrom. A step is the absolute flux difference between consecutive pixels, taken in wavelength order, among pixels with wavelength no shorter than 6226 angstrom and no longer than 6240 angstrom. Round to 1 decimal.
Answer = -25.1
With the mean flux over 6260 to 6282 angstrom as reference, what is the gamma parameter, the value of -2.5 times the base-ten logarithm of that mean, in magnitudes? -2.81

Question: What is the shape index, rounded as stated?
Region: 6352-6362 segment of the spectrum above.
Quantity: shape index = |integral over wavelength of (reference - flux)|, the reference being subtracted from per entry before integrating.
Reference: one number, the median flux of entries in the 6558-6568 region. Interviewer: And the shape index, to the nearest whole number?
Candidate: 14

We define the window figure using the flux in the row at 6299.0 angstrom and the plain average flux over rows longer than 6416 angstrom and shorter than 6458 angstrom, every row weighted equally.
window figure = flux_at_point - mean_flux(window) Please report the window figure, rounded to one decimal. -2.2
